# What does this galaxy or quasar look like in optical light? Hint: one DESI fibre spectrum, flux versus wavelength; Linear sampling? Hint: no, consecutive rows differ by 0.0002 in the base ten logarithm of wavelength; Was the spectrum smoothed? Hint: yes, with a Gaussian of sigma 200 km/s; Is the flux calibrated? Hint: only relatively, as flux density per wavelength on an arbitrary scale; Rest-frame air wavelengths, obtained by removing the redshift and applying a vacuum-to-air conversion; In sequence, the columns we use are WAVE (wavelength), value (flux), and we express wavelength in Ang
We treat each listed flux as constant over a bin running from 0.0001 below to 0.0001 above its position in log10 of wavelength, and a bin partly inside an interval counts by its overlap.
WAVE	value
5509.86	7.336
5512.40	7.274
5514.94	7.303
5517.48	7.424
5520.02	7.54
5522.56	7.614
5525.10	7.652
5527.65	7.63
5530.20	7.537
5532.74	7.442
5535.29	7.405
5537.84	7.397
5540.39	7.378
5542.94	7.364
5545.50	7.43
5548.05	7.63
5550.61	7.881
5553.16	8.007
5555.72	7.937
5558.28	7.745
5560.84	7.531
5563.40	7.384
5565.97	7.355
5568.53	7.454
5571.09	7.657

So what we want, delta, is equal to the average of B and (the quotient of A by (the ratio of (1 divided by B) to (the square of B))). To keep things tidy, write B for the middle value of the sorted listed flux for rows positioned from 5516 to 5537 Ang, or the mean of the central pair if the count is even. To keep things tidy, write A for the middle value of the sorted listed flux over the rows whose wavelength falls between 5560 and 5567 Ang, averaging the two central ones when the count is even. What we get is 1585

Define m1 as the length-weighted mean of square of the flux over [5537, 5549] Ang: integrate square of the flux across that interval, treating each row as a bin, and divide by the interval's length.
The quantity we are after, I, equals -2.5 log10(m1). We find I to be -4.36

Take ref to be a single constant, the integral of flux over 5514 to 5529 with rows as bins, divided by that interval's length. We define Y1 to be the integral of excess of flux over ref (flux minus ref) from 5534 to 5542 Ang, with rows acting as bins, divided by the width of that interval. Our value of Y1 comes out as -0.14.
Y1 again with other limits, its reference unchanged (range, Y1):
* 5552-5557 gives 0.44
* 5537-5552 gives -0.01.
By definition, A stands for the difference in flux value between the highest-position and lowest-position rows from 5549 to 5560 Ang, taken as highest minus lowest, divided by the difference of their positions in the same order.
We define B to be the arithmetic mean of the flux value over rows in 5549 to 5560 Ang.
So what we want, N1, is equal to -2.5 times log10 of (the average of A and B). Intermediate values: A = -0.018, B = 7.89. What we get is -1.49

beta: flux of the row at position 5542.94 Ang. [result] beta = 7.364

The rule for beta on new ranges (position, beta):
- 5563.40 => 7.384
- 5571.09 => 7.657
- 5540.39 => 7.378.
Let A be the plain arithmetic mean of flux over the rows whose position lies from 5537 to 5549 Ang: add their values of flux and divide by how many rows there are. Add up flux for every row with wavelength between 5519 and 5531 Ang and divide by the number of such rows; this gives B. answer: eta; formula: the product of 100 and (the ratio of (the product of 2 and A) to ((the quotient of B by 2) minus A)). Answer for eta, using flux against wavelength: -408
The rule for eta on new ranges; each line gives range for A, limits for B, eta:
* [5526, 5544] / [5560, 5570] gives -399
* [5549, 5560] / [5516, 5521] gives -380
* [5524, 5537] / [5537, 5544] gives -392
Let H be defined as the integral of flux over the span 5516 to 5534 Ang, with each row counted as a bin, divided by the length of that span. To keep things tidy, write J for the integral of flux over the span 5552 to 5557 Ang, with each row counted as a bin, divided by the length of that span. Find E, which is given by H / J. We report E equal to 0.95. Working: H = 7.55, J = 7.97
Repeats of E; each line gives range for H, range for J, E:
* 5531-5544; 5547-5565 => 0.96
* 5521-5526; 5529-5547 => 1.03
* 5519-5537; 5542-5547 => 1.02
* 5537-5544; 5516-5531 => 0.98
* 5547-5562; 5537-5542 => 1.05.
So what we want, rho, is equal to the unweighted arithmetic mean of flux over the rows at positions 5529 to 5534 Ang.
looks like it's 7.49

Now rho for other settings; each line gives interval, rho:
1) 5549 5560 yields 7.89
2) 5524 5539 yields 7.51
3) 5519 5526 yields 7.60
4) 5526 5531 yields 7.58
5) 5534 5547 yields 7.39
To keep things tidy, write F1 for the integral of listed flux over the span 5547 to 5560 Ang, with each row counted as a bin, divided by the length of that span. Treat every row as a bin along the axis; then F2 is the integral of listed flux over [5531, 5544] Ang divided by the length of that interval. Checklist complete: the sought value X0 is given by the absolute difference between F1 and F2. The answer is 0.425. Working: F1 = 7.83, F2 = 7.41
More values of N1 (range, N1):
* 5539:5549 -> -1.43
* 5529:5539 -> -1.42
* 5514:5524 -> -1.44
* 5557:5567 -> -1.43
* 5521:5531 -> -1.45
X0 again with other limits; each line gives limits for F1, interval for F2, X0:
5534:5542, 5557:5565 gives 0.147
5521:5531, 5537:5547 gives 0.210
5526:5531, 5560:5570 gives 0.146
